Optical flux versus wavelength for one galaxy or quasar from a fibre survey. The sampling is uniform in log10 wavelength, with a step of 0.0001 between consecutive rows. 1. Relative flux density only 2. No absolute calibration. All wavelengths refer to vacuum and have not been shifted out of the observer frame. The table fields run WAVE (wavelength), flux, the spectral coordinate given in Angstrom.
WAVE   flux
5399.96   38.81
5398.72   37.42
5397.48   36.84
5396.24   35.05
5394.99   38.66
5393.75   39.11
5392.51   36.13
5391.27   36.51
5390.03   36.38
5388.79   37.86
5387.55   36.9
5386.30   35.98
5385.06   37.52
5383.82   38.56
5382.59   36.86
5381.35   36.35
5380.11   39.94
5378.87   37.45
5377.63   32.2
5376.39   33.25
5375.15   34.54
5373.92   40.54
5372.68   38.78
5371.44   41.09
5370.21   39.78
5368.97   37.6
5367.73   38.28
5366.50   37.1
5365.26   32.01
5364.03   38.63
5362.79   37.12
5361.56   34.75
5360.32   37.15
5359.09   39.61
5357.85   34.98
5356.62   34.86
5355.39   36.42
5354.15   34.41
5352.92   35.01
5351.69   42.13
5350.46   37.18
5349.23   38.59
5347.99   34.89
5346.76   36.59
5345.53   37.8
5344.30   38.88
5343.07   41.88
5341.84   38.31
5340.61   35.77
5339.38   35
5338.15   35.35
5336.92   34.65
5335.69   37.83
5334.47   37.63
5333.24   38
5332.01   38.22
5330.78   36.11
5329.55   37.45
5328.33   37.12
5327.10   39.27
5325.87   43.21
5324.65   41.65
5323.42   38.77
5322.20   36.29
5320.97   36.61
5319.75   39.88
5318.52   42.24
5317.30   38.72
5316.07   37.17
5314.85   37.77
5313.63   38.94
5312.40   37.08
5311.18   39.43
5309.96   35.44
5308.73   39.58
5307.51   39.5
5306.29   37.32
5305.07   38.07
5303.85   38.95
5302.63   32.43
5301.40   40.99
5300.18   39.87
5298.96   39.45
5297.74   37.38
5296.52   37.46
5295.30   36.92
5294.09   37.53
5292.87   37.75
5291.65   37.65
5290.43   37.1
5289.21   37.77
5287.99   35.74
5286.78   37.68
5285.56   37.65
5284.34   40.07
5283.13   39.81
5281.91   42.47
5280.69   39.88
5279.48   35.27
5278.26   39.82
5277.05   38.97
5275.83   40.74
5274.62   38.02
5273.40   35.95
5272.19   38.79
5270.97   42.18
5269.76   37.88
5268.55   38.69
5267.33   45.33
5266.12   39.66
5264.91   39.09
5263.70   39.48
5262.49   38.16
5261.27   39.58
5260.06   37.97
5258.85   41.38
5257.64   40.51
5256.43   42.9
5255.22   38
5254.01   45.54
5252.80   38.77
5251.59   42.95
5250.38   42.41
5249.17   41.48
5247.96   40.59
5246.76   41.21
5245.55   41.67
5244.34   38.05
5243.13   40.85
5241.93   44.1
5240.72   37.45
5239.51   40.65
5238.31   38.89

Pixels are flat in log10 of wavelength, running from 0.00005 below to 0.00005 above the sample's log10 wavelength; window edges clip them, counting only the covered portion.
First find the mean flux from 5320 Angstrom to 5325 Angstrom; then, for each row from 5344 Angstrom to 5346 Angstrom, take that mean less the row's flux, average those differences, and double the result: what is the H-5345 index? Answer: 0.0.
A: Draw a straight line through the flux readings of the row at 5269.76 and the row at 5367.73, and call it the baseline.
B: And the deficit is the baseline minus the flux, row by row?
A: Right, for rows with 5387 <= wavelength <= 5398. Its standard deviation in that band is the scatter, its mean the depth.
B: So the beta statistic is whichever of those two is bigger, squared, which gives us 1.8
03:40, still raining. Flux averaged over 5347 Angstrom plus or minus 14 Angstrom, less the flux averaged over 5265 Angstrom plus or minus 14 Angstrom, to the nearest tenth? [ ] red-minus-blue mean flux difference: -2.9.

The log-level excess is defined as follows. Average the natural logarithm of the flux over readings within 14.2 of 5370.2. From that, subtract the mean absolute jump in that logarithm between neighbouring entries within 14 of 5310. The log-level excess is 3.55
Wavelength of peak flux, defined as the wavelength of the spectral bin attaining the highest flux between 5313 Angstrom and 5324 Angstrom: 5318.52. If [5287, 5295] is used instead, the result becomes 5289.21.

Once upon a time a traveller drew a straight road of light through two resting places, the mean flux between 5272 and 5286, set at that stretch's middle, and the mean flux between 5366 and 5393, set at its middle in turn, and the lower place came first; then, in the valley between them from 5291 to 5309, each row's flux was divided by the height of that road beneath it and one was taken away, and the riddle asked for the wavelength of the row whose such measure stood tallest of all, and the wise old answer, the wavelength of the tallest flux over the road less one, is 5301.40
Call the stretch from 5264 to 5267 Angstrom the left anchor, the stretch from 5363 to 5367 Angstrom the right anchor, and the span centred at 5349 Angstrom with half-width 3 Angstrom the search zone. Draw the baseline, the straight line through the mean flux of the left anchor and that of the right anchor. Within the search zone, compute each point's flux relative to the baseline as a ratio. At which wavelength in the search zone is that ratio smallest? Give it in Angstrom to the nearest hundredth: 5347.99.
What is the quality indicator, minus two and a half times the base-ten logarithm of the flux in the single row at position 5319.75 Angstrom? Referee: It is -4.00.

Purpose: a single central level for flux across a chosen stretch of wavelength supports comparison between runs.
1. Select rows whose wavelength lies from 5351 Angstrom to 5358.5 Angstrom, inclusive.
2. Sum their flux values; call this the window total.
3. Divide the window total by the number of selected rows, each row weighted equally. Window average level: 36.3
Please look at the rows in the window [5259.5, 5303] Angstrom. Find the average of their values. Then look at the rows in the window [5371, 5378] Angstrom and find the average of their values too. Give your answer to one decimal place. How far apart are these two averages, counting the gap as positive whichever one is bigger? 1.9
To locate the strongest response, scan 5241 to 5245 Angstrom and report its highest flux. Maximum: 44.1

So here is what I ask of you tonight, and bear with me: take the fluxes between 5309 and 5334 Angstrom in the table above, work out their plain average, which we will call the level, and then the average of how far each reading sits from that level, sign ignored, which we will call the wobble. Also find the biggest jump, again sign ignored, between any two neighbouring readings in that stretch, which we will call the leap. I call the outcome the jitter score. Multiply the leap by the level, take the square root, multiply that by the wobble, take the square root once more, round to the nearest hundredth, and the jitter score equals 4.44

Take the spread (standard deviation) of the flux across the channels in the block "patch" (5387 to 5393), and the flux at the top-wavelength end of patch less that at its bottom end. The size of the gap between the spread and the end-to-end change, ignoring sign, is 1.4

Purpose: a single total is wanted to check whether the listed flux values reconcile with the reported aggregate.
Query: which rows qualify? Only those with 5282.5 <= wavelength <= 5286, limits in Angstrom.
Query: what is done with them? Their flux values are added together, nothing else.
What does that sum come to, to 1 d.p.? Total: 117.5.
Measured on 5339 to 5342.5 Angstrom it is 109.1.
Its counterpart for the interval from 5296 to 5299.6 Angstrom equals 114.3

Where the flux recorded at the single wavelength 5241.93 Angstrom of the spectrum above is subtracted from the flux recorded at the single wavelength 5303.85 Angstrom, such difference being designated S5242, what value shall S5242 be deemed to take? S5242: -5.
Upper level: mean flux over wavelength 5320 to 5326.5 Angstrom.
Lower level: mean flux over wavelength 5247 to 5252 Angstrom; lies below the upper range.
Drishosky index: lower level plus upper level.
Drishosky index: 81.2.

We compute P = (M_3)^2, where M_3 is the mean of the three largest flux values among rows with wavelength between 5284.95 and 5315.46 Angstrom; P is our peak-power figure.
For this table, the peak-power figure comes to 1612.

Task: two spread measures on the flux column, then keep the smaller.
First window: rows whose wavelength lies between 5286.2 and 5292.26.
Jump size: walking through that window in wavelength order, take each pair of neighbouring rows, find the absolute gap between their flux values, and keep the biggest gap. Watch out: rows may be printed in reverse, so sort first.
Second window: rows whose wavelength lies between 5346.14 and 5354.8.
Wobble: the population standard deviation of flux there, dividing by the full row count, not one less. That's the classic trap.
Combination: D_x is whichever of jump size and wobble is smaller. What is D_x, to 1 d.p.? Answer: 2.0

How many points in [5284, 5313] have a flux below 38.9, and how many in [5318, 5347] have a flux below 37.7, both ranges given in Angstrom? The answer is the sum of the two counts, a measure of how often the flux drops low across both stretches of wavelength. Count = 27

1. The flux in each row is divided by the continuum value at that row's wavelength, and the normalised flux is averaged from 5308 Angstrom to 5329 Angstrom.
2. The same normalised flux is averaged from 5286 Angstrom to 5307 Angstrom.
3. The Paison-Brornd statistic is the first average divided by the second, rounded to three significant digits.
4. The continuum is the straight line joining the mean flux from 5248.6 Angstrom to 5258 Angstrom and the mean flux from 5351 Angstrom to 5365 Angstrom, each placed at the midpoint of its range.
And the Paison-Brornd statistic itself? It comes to 1.06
